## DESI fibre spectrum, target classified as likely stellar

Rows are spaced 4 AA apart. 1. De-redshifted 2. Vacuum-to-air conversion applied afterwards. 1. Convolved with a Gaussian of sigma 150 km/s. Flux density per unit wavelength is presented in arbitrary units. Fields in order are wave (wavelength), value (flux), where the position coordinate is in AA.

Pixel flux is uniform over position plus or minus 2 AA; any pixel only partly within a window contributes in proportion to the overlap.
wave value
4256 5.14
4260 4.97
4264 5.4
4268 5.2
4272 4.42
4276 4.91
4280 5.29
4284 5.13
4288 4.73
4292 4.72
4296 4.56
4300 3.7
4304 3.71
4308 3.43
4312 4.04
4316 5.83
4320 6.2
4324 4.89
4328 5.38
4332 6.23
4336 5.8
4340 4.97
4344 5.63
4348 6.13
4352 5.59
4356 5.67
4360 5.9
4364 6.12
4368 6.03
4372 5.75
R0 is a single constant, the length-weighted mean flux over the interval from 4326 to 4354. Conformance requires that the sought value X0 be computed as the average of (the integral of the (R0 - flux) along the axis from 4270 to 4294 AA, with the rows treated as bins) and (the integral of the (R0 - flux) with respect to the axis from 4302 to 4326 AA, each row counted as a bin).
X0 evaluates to 22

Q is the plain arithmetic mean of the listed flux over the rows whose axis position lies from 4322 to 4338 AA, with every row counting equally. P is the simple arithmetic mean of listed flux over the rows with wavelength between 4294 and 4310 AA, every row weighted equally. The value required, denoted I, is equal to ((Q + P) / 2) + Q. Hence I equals 10.3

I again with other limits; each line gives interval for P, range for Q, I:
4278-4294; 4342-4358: 11.1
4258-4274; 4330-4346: 11.0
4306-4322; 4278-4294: 9.9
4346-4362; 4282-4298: 10.1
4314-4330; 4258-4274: 10.3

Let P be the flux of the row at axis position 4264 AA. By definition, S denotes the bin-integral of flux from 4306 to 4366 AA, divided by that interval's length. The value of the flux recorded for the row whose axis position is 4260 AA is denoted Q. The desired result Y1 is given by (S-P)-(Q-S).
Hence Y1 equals 0.5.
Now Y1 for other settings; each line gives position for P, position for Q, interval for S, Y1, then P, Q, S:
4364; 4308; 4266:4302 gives -0.1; 6.12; 3.43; 4.7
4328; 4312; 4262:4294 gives 0.5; 5.38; 4.04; 5.0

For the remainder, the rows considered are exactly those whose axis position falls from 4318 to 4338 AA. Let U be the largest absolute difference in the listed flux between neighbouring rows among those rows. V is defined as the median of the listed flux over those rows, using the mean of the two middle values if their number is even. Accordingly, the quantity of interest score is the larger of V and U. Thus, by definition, 5.8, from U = 1.3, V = 5.8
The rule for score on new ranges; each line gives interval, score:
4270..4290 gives 4.9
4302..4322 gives 4.0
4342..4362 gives 5.7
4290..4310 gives 3.7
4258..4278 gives 5.0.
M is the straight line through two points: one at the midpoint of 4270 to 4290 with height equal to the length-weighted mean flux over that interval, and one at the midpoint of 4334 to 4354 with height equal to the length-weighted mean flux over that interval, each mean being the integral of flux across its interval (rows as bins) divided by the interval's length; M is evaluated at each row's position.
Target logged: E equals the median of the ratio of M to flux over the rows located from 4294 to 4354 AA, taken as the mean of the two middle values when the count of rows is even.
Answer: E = 1.02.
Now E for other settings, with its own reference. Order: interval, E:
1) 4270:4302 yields 1.06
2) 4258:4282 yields 0.93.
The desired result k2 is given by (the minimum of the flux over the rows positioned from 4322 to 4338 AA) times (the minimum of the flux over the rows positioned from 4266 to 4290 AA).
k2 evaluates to 22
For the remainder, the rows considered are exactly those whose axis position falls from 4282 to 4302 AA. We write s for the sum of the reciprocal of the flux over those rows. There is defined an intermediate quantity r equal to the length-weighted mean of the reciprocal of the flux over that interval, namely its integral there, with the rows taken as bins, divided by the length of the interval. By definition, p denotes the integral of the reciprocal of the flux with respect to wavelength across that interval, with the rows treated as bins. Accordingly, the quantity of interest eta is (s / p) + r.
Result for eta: 0.472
